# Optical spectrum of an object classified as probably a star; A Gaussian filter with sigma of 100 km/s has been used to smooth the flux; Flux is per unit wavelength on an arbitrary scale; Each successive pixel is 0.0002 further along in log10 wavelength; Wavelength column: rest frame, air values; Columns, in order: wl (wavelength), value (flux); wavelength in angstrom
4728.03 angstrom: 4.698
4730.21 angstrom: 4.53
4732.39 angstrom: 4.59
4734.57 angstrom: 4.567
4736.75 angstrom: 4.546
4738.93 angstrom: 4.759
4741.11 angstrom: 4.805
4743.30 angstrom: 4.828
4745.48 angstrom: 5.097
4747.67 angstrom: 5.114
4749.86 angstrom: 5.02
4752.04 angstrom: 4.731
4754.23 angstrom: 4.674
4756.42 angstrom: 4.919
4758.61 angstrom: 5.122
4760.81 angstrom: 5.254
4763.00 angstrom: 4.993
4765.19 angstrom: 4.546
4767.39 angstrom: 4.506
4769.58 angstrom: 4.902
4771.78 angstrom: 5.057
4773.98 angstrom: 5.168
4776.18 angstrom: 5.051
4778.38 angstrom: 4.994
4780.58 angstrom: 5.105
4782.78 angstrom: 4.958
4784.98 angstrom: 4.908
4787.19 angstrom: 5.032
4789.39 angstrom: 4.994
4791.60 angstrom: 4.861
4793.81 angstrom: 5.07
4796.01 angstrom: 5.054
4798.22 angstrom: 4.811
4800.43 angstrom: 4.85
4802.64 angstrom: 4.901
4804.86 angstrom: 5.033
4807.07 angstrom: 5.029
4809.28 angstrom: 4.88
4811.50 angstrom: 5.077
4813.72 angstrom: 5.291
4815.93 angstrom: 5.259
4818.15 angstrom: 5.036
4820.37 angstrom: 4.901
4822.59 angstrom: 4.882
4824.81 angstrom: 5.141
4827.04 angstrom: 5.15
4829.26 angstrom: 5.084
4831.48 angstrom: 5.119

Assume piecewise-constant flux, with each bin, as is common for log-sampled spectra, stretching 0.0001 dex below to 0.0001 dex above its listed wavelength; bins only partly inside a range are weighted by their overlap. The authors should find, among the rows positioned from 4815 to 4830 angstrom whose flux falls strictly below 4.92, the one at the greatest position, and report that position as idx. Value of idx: 4822.59 angstrom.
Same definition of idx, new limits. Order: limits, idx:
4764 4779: 4769.58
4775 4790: 4784.98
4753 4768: 4767.39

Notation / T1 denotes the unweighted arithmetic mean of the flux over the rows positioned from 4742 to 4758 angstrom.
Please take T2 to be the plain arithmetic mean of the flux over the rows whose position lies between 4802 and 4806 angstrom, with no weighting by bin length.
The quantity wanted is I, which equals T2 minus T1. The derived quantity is 0.06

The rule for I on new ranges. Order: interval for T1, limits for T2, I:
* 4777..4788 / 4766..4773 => -0.18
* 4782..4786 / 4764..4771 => -0.28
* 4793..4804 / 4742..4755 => -0.03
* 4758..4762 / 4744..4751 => -0.11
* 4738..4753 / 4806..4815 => 0.16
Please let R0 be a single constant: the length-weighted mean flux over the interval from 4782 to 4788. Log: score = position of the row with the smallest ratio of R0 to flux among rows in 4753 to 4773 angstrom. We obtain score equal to 4760.81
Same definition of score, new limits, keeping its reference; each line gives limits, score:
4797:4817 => 4813.72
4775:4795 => 4780.58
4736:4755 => 4747.67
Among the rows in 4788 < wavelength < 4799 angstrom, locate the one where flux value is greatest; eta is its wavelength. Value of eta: 4793.81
